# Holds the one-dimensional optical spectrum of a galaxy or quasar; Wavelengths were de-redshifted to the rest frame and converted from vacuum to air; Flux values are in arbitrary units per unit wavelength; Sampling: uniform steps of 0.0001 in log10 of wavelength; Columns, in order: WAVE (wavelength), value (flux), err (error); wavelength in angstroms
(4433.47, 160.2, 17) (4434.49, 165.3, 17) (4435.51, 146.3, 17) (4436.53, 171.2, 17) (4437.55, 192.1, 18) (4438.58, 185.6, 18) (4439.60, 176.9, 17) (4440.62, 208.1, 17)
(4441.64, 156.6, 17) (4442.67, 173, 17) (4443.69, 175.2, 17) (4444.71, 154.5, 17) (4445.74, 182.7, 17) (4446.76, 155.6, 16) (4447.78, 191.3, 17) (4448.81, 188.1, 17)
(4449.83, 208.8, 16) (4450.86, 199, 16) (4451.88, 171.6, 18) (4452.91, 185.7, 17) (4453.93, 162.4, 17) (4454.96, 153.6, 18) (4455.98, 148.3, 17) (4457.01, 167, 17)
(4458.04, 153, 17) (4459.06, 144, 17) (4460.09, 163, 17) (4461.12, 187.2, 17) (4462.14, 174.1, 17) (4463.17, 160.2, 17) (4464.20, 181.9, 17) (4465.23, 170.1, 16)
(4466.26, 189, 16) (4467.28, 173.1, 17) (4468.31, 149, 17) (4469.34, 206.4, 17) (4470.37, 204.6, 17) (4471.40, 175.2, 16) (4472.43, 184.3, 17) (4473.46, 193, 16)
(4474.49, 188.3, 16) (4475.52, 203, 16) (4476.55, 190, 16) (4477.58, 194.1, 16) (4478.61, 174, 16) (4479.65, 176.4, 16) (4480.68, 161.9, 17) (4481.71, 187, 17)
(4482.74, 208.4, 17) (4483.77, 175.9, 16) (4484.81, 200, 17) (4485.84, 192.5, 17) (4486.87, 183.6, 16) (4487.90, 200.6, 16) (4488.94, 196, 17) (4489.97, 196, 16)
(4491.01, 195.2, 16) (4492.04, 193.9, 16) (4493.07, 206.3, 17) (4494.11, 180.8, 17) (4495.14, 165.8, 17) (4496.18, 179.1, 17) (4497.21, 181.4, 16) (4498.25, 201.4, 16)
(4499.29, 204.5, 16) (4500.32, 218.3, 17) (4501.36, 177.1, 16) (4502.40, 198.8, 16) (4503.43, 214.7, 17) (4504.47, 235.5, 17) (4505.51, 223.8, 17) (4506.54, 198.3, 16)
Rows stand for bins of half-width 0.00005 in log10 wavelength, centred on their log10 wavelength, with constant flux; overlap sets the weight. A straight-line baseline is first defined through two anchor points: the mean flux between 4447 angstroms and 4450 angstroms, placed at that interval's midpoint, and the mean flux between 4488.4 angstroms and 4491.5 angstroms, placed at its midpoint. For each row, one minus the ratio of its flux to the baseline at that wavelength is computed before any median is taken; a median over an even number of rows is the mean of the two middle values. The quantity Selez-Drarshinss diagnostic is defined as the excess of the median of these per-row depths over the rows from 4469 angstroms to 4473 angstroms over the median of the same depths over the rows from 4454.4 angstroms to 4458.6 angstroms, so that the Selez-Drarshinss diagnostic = -0.21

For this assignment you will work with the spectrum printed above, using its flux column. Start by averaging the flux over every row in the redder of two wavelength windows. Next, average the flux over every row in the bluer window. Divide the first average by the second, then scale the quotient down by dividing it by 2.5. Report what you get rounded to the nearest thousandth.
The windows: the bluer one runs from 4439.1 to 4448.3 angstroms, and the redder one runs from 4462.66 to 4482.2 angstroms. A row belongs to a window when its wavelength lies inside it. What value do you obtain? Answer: 0.417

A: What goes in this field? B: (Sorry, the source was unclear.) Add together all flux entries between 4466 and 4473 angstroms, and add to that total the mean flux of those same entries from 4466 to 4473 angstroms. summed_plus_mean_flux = 1465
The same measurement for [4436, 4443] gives 1444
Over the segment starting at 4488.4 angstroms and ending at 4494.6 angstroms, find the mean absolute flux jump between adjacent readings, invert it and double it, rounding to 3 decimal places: 0.250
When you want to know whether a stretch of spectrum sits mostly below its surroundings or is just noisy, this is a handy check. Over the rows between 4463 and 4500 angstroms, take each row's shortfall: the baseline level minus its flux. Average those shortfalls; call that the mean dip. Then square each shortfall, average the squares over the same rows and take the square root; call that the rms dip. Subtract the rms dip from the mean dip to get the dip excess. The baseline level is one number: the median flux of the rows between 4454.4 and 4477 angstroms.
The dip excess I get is -31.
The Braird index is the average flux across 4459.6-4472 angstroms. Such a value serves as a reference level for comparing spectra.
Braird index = 178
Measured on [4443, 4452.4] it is 181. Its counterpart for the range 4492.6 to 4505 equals 197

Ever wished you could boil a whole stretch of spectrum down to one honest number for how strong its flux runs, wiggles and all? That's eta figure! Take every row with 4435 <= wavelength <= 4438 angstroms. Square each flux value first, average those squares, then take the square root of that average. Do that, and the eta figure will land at 171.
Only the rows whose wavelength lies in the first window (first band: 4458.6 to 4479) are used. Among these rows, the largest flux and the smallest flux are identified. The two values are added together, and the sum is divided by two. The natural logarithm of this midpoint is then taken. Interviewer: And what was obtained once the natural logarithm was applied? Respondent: 5.17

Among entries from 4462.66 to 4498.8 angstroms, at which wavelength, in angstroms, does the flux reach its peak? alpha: 4482.74 angstroms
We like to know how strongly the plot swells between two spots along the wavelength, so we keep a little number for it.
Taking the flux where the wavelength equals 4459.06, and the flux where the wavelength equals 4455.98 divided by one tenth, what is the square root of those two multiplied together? 462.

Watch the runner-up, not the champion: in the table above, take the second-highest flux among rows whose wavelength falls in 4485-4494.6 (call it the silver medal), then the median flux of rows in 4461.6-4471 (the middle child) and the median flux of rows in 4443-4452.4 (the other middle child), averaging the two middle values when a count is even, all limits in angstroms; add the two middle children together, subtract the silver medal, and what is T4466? 156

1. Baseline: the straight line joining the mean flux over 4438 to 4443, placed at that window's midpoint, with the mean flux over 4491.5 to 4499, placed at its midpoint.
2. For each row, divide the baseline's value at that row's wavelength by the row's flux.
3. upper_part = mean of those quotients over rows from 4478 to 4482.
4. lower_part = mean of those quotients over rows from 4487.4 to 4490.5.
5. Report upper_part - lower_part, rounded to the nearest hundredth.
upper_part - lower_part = 0.12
